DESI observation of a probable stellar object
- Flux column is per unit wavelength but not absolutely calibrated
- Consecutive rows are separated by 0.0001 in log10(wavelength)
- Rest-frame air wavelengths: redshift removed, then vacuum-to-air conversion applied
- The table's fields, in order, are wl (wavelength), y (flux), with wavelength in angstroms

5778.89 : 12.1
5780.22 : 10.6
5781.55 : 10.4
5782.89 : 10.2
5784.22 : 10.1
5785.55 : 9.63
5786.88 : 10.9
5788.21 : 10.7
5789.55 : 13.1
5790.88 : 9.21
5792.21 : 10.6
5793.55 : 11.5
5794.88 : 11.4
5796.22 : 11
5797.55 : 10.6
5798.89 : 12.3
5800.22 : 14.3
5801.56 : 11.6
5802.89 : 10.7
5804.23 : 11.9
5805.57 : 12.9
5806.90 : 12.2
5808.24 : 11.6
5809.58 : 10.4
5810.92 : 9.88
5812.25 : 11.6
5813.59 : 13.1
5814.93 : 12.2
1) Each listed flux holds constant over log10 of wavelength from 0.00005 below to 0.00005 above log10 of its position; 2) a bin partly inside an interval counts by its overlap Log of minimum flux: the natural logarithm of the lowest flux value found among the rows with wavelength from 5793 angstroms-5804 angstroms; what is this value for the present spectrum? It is 2.36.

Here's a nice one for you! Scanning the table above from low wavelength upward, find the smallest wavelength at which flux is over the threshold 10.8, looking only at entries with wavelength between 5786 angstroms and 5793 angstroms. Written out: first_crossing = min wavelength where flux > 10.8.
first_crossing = 5786.88 angstroms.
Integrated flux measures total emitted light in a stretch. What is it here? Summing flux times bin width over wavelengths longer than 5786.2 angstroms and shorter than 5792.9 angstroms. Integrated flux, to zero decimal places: 73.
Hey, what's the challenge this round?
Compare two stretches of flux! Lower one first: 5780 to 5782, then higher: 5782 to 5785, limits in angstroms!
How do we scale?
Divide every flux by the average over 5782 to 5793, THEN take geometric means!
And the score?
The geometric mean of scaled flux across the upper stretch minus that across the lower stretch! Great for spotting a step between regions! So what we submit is -0.033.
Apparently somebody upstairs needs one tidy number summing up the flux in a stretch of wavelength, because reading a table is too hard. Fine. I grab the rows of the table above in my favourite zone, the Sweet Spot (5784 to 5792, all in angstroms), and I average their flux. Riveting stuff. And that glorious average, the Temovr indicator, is 10.6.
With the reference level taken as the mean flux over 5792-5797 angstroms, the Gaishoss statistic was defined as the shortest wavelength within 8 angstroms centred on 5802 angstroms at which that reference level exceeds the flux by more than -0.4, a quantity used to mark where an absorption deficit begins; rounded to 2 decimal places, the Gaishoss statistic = 5802.89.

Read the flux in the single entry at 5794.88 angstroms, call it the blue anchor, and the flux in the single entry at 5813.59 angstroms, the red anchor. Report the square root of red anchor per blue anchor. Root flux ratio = 1.07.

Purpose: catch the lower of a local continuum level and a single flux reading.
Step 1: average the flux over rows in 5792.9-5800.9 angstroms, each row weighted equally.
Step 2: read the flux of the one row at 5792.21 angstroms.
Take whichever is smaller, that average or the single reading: 10.6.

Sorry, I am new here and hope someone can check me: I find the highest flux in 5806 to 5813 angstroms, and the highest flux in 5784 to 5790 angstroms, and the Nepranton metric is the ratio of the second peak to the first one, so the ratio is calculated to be 1.1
